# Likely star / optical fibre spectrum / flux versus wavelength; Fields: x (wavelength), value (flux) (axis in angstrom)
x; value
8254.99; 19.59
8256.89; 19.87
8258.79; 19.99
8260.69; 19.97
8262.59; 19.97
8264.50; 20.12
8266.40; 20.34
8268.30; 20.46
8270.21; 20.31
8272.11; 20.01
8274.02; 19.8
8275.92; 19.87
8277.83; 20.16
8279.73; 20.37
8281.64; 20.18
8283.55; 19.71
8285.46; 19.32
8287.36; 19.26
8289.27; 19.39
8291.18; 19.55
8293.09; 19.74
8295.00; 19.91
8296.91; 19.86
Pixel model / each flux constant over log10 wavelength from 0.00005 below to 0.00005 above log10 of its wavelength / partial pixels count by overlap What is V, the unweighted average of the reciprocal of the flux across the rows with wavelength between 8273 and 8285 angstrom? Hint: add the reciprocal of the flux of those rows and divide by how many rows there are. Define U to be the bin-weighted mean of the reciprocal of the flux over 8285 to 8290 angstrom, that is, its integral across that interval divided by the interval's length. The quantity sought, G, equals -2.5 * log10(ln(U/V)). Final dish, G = 3.6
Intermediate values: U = 0.0518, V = 0.0500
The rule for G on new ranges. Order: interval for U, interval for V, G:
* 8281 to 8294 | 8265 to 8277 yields 3.9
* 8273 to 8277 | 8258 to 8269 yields 4.7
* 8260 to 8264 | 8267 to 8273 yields 4.8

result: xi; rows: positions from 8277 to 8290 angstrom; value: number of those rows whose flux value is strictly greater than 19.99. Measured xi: 3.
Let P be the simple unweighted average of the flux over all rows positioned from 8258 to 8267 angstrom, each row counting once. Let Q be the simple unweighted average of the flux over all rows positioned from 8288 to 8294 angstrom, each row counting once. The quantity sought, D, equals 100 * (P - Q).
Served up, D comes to 52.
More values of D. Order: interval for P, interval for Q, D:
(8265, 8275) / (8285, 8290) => 86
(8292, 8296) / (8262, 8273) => -38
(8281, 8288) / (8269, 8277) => -38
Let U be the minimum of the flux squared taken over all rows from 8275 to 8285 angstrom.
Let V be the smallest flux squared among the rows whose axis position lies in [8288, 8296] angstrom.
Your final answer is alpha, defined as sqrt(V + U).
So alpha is 27.6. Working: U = 388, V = 376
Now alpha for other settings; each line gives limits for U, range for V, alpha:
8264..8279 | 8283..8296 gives 27.6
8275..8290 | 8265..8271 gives 28.0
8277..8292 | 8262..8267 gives 27.7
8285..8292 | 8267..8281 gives 27.6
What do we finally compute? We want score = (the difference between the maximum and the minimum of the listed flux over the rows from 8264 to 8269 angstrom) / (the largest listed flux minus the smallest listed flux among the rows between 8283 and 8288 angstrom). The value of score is 0.8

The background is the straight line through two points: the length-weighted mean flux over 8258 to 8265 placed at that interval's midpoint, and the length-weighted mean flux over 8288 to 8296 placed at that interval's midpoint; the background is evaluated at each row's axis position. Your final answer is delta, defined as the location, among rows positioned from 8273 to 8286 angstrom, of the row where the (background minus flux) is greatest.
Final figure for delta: 8285.46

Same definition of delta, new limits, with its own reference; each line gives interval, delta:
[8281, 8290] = 8287.36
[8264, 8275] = 8274.02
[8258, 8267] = 8258.79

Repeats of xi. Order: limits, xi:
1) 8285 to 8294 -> 0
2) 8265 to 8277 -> 4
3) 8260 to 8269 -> 3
